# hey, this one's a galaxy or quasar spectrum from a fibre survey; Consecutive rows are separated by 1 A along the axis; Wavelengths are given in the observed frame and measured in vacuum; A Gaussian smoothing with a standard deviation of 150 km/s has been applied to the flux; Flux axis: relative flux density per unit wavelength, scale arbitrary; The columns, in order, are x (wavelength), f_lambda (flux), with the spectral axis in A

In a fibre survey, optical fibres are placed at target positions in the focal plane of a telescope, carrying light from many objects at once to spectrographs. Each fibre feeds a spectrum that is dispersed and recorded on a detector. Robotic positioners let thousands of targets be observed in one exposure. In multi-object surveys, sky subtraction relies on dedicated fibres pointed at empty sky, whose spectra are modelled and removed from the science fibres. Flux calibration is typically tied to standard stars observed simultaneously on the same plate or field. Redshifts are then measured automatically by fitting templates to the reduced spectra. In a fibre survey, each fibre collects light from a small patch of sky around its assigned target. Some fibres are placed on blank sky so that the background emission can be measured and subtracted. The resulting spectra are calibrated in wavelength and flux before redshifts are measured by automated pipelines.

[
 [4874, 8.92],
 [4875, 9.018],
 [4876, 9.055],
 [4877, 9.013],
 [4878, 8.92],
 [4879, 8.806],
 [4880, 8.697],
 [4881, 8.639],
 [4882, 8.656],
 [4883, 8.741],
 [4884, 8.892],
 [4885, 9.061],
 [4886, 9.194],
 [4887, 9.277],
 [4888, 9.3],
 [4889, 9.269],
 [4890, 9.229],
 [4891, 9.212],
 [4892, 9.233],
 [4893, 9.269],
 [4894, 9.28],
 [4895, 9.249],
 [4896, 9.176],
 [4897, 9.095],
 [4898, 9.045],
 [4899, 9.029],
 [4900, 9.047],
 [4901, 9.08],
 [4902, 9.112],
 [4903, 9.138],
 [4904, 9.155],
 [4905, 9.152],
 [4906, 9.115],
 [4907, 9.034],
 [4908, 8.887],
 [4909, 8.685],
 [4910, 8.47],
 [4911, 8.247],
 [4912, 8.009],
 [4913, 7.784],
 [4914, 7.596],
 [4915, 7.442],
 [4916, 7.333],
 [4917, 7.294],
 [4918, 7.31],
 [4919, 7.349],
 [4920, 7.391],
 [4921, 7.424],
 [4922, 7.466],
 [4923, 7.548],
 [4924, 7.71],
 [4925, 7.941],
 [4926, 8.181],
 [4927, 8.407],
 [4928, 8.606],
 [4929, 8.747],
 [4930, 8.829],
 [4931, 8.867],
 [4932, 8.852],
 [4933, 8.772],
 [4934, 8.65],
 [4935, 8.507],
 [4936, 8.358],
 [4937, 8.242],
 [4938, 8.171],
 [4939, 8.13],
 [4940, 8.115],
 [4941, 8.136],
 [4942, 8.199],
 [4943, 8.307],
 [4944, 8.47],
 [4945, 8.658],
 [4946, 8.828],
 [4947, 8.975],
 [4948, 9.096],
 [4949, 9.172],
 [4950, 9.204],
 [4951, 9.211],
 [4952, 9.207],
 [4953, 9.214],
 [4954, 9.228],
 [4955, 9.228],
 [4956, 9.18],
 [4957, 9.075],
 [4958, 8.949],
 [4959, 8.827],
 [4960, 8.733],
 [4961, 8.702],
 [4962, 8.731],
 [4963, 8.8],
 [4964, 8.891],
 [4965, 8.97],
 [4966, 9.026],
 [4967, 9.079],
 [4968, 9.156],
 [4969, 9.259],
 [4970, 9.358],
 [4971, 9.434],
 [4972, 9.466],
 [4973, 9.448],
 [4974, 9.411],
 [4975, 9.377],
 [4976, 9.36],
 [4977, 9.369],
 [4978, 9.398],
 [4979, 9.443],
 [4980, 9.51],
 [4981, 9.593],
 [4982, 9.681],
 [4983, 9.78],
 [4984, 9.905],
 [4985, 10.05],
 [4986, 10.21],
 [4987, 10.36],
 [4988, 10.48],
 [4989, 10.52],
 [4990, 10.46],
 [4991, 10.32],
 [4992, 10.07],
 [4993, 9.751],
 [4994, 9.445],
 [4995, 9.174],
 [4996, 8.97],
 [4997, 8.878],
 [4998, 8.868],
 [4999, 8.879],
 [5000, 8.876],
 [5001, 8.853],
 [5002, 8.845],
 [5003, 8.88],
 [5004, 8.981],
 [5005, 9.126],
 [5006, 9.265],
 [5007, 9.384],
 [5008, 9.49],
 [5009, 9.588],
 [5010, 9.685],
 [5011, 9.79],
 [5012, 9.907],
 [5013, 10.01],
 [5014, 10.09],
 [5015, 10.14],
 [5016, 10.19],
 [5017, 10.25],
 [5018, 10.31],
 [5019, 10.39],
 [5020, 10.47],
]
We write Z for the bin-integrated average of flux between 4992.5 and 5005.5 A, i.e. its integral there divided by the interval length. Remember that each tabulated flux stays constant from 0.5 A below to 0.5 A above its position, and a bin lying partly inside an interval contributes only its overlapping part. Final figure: 9.04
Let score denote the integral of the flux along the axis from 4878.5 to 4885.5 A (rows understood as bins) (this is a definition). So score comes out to 61.5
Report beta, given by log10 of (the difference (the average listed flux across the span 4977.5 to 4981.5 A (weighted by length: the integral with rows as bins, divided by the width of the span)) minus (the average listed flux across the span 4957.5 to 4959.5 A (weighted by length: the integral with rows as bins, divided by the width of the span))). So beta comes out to -0.22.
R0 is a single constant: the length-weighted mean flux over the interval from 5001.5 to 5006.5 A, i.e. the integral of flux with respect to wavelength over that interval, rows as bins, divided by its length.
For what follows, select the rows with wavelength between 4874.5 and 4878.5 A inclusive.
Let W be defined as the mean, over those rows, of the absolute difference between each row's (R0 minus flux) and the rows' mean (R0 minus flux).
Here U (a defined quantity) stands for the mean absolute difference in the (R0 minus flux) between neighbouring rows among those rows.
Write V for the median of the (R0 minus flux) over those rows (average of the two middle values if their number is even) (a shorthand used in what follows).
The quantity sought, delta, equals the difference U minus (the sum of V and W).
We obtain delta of 0.01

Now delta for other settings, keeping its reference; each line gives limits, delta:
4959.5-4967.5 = -0.24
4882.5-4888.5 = 0.04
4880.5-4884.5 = -0.32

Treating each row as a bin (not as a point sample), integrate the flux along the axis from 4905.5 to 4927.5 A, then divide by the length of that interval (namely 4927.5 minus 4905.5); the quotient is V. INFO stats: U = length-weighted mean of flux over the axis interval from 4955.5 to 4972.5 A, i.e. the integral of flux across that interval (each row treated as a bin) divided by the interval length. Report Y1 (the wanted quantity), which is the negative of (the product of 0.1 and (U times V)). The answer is -7.2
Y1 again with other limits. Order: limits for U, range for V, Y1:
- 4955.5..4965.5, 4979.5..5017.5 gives -8.6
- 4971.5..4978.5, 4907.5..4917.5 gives -7.5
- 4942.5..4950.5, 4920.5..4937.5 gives -7.3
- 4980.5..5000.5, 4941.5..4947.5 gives -8.3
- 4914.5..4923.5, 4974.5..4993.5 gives -7.3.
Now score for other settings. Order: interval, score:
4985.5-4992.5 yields 72.4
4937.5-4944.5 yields 57.5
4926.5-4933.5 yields 61.1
